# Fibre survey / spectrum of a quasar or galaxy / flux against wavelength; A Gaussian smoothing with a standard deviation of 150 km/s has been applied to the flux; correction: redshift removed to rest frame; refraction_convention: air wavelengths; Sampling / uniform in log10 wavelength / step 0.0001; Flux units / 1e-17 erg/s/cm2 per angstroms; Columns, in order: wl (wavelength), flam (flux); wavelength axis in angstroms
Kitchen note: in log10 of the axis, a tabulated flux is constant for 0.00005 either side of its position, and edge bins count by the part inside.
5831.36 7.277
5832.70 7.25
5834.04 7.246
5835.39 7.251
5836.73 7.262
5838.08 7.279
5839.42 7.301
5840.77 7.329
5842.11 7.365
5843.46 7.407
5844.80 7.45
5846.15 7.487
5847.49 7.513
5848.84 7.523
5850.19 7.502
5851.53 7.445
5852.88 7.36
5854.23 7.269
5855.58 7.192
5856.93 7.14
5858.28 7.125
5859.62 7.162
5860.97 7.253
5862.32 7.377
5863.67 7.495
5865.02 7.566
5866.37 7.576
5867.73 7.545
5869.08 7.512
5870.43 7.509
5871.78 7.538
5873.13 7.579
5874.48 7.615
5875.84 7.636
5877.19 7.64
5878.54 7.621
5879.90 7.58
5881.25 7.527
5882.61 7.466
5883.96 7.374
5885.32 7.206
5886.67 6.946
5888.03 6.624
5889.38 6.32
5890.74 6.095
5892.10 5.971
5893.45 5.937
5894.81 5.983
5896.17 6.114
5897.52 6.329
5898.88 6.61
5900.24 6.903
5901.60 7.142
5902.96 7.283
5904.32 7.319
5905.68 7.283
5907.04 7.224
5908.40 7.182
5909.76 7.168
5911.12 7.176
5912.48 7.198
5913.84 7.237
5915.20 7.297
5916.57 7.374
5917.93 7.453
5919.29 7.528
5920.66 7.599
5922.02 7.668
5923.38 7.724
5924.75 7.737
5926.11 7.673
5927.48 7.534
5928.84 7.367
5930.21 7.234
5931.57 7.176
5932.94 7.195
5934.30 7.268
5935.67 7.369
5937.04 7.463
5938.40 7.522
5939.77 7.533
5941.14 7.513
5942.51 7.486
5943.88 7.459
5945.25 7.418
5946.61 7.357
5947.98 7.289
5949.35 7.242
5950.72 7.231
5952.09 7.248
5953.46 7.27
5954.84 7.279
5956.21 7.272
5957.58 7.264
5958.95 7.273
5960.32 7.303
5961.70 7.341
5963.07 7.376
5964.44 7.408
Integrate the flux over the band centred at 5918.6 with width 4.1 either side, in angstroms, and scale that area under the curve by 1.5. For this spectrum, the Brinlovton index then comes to 92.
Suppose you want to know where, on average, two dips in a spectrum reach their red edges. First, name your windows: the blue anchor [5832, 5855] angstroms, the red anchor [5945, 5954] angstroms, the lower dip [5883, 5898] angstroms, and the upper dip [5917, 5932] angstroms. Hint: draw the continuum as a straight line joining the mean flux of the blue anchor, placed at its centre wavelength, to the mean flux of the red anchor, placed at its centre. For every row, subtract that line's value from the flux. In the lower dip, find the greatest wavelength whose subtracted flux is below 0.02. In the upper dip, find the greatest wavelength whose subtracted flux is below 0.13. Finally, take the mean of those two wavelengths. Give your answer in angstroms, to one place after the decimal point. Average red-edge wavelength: 5914.5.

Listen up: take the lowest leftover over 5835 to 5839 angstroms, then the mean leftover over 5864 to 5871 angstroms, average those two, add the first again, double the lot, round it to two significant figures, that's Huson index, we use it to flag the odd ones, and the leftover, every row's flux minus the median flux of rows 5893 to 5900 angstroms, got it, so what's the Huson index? 4.8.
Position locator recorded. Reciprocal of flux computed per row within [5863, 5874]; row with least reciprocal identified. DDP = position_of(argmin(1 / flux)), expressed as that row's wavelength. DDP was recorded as 5873.13 angstroms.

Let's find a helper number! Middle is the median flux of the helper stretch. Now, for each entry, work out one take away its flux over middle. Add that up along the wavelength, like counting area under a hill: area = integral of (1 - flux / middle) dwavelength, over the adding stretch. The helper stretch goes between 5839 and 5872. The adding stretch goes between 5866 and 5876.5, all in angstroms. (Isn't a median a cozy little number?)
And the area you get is -0.17 angstroms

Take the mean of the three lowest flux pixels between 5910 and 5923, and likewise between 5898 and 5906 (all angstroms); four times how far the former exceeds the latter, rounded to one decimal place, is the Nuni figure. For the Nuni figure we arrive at 1.3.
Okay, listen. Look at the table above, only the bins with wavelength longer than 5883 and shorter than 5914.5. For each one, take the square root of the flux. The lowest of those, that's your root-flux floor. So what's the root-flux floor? 2.44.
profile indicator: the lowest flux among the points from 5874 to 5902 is 5.937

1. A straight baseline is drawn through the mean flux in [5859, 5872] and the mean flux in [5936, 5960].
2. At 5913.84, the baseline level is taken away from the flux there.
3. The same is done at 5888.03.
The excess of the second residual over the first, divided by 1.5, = -0.4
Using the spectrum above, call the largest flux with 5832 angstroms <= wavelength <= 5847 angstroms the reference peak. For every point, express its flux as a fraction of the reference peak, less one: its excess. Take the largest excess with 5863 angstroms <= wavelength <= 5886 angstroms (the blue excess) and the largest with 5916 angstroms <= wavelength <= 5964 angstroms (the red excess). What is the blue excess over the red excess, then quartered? 0.15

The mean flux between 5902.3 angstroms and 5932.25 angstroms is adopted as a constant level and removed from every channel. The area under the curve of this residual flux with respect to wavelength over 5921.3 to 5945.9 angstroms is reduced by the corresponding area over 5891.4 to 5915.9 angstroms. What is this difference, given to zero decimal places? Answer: 15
